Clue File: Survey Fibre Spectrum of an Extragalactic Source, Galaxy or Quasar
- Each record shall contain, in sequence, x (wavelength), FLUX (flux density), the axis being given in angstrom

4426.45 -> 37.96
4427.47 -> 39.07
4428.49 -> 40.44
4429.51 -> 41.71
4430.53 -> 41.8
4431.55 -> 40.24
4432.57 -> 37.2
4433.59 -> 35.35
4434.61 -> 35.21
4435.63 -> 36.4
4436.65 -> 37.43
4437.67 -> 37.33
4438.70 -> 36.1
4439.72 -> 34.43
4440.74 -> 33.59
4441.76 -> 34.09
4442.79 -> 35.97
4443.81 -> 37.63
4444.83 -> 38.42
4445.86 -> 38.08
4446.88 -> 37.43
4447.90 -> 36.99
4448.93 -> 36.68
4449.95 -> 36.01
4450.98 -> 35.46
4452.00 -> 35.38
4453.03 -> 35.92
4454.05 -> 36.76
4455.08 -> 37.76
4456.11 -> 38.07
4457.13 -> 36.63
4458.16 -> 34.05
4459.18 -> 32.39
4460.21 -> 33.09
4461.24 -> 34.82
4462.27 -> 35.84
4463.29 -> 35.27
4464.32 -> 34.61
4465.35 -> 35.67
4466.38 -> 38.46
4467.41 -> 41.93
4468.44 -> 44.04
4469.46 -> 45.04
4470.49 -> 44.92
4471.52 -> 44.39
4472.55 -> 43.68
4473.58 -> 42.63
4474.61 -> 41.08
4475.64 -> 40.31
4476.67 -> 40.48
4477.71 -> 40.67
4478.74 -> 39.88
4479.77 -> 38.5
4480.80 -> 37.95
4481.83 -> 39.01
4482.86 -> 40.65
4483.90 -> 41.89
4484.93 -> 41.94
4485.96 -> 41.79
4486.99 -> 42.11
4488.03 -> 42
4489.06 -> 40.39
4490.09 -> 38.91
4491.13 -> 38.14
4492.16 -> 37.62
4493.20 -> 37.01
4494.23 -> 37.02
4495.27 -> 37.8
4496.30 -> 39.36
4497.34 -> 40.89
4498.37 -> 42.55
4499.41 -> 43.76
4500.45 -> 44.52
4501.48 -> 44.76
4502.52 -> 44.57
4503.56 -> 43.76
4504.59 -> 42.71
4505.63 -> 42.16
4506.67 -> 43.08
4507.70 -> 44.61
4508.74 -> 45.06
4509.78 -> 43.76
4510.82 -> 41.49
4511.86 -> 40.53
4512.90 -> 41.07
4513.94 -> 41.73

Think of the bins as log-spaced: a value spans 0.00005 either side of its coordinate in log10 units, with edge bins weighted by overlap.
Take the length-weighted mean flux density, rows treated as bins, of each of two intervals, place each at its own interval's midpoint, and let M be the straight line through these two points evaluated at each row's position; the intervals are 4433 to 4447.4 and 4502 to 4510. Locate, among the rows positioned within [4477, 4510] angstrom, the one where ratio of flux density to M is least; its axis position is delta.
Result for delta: 4494.23 angstrom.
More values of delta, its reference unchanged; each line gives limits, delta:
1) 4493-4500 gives 4494.23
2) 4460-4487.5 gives 4460.21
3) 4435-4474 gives 4459.18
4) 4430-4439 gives 4434.61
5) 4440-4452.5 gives 4440.74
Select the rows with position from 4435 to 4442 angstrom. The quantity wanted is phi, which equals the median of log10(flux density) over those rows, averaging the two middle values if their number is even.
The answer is 1.56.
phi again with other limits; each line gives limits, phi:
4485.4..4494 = 1.60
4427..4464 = 1.56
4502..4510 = 1.64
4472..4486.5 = 1.61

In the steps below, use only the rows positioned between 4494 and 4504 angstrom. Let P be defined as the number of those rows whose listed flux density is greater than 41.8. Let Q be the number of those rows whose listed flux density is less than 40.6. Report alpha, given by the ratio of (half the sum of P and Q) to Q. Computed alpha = 1.50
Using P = 6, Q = 3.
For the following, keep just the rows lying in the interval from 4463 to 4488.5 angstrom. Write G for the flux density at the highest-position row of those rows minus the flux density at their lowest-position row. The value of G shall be 7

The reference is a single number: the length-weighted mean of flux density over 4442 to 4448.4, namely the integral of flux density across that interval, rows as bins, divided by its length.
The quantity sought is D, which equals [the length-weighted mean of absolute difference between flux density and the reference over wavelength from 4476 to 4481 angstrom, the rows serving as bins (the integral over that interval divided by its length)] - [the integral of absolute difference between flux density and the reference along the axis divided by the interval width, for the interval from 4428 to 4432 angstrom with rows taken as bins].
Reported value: -1.4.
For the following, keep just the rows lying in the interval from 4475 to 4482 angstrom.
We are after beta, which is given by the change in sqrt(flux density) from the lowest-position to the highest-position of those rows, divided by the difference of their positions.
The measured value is -0.017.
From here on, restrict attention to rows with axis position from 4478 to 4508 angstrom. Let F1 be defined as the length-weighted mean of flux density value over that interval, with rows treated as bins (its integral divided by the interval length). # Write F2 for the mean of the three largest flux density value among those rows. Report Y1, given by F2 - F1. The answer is 3.6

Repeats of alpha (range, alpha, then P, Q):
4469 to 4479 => 1.33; 5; 3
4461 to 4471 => 0.83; 4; 6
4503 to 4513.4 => 4.00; 7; 1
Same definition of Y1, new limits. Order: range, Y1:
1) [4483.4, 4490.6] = 0.7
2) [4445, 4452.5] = 0.8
